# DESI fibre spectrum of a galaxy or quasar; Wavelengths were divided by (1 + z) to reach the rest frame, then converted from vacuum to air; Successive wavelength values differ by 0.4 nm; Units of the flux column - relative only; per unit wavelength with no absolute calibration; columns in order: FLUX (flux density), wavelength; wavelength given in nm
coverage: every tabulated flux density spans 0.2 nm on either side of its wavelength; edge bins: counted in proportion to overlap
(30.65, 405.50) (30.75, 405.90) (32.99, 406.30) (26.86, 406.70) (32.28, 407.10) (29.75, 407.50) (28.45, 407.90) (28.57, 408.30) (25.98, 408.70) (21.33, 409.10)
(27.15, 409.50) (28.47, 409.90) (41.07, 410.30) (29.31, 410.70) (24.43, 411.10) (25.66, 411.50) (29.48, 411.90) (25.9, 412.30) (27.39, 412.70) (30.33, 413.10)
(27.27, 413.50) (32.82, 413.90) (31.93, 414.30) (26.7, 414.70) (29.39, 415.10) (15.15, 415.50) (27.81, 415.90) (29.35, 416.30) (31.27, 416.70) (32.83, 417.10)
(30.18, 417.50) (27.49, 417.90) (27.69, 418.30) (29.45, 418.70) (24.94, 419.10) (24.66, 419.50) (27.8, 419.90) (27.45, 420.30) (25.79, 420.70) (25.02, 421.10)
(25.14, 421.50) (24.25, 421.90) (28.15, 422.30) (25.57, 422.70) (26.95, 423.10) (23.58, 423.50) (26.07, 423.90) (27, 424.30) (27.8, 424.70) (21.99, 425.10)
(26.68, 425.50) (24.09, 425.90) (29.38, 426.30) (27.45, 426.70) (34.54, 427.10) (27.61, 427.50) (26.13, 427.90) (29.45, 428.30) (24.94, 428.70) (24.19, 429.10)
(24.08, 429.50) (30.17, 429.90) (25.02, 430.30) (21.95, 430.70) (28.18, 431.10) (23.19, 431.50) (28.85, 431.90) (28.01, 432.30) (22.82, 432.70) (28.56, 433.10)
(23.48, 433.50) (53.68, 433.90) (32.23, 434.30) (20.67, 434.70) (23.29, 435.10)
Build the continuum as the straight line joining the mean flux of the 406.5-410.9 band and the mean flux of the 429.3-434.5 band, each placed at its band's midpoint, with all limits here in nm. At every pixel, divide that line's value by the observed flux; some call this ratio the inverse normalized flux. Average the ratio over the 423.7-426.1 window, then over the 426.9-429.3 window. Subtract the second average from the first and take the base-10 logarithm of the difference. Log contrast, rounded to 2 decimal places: -1.08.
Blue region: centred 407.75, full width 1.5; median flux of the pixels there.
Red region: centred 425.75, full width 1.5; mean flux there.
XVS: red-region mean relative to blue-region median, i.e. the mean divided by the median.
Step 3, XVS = 0.88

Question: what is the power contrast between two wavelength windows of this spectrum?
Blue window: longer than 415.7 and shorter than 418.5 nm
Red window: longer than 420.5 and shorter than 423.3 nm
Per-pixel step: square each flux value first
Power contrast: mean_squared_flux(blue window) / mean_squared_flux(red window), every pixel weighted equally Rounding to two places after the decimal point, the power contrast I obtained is 1.31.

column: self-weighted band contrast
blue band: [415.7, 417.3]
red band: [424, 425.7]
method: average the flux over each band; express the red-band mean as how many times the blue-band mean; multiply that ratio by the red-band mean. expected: 22.1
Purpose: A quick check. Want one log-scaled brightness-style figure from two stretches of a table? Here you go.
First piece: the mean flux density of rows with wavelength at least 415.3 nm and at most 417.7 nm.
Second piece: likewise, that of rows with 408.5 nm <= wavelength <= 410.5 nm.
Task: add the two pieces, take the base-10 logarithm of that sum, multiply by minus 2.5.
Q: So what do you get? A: -4.38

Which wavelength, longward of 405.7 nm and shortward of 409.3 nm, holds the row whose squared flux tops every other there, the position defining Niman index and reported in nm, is 406.30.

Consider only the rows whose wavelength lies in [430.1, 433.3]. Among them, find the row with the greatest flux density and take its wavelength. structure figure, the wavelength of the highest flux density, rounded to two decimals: 431.90 nm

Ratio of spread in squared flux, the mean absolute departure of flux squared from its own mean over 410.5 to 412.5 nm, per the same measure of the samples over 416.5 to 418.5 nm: 0.98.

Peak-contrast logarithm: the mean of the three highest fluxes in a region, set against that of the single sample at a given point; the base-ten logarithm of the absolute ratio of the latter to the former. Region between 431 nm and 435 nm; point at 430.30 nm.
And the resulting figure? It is -0.18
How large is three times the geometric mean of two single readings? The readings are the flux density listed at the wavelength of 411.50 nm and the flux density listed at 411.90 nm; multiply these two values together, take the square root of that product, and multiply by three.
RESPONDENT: 82.5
